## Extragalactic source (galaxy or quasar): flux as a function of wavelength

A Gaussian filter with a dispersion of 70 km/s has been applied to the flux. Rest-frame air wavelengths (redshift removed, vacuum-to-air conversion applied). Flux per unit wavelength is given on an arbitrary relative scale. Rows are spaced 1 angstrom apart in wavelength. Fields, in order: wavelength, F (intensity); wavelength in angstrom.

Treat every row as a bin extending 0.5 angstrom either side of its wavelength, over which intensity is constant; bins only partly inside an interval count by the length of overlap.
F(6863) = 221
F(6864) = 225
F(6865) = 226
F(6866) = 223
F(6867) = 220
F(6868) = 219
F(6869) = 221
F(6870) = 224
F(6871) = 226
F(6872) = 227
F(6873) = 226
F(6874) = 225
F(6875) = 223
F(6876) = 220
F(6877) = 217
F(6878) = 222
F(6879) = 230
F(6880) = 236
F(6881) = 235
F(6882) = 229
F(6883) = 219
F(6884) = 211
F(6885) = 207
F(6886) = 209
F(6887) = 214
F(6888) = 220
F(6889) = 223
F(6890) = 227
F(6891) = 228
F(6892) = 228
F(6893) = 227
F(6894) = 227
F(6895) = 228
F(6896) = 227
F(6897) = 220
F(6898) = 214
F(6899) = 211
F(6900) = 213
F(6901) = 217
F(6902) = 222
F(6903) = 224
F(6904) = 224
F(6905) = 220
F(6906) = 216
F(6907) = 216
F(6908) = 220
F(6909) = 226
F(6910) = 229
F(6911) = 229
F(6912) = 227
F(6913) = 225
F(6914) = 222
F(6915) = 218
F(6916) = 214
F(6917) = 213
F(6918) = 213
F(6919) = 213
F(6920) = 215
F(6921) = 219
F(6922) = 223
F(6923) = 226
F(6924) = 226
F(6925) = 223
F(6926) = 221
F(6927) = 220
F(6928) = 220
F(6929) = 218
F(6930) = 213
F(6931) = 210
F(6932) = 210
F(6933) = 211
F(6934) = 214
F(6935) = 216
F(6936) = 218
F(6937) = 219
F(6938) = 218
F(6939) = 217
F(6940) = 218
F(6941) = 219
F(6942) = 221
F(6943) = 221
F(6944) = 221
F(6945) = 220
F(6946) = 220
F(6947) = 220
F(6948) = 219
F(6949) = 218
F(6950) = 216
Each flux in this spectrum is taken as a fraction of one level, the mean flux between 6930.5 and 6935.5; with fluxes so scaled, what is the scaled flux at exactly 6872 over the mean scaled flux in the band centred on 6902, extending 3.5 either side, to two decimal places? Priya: 1.04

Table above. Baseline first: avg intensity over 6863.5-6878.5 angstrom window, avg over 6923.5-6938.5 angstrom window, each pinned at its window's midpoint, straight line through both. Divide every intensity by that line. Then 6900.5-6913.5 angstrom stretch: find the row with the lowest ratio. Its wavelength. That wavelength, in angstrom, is 6906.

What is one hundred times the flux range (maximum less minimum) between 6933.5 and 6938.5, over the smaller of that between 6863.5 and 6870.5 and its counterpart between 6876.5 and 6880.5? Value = 71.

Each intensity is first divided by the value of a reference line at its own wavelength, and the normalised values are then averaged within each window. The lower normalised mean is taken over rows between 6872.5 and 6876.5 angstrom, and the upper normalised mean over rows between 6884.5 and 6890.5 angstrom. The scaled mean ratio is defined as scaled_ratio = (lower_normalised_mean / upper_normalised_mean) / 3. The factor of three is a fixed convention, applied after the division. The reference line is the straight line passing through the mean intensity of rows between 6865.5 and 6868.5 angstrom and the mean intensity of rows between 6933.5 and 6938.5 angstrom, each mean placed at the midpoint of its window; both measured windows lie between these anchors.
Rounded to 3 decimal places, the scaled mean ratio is 0.343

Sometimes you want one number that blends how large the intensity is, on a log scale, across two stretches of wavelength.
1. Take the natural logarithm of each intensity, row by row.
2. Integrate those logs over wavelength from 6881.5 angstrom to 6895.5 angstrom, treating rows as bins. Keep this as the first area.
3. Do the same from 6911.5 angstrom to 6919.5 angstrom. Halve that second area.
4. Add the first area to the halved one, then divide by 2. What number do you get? 49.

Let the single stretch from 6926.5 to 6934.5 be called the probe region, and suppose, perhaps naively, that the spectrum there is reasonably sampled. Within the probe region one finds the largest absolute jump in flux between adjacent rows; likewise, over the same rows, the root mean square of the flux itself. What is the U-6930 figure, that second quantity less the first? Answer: 210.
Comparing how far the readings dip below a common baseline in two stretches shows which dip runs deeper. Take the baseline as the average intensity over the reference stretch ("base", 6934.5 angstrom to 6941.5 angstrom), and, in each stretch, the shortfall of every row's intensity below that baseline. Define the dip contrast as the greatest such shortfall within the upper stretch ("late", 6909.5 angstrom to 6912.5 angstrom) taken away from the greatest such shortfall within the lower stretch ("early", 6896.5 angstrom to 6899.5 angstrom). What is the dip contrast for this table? 16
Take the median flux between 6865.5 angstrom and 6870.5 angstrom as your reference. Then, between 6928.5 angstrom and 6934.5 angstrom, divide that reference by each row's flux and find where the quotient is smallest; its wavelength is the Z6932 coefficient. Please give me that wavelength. 6929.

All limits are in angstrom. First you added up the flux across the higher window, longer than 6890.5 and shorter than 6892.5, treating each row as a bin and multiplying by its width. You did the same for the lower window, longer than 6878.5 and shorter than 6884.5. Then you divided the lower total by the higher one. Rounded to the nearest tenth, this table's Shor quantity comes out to 3.0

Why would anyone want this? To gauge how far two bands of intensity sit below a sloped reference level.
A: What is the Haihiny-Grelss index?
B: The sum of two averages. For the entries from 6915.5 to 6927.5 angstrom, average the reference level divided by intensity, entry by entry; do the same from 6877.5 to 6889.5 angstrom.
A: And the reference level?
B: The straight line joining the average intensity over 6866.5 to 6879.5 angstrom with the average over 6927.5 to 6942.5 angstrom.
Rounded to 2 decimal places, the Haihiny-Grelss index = 2.00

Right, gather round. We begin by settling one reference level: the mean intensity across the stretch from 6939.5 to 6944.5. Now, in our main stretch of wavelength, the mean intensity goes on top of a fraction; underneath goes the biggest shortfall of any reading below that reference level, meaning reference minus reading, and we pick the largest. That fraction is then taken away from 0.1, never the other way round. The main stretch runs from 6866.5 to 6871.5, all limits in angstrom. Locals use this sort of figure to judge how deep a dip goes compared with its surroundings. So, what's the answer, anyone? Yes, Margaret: -222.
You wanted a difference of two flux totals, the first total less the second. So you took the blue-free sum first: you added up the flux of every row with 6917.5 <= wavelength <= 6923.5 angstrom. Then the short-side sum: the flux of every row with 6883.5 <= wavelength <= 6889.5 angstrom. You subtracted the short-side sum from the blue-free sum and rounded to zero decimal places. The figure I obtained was 25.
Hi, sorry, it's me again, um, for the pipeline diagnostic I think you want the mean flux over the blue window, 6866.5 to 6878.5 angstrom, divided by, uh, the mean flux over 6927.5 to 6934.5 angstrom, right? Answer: 1.04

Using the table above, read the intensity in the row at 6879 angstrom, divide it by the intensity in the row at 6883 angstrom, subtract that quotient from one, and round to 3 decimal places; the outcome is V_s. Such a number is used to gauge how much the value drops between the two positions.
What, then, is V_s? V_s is -0.050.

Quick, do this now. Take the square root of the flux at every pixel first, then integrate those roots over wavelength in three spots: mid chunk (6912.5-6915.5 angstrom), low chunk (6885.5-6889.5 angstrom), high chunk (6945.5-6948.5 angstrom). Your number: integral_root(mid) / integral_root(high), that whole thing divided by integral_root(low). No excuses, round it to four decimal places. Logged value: 0.0171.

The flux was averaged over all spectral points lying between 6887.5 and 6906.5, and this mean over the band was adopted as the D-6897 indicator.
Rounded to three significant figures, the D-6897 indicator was 222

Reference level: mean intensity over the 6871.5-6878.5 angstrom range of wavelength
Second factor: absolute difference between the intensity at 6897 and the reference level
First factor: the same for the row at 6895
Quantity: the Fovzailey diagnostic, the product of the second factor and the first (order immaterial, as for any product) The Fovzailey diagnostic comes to 15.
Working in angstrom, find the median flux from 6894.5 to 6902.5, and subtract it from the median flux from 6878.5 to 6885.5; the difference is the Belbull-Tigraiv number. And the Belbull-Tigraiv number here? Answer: 10.5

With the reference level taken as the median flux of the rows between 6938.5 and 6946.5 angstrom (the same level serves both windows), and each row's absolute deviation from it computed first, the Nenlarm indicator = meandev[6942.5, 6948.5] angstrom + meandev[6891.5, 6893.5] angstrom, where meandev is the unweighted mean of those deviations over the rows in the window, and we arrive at 8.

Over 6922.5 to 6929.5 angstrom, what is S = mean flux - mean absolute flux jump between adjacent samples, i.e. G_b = 221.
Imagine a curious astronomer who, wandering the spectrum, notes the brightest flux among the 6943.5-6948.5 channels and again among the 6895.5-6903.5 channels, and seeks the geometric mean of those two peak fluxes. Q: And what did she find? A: 224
